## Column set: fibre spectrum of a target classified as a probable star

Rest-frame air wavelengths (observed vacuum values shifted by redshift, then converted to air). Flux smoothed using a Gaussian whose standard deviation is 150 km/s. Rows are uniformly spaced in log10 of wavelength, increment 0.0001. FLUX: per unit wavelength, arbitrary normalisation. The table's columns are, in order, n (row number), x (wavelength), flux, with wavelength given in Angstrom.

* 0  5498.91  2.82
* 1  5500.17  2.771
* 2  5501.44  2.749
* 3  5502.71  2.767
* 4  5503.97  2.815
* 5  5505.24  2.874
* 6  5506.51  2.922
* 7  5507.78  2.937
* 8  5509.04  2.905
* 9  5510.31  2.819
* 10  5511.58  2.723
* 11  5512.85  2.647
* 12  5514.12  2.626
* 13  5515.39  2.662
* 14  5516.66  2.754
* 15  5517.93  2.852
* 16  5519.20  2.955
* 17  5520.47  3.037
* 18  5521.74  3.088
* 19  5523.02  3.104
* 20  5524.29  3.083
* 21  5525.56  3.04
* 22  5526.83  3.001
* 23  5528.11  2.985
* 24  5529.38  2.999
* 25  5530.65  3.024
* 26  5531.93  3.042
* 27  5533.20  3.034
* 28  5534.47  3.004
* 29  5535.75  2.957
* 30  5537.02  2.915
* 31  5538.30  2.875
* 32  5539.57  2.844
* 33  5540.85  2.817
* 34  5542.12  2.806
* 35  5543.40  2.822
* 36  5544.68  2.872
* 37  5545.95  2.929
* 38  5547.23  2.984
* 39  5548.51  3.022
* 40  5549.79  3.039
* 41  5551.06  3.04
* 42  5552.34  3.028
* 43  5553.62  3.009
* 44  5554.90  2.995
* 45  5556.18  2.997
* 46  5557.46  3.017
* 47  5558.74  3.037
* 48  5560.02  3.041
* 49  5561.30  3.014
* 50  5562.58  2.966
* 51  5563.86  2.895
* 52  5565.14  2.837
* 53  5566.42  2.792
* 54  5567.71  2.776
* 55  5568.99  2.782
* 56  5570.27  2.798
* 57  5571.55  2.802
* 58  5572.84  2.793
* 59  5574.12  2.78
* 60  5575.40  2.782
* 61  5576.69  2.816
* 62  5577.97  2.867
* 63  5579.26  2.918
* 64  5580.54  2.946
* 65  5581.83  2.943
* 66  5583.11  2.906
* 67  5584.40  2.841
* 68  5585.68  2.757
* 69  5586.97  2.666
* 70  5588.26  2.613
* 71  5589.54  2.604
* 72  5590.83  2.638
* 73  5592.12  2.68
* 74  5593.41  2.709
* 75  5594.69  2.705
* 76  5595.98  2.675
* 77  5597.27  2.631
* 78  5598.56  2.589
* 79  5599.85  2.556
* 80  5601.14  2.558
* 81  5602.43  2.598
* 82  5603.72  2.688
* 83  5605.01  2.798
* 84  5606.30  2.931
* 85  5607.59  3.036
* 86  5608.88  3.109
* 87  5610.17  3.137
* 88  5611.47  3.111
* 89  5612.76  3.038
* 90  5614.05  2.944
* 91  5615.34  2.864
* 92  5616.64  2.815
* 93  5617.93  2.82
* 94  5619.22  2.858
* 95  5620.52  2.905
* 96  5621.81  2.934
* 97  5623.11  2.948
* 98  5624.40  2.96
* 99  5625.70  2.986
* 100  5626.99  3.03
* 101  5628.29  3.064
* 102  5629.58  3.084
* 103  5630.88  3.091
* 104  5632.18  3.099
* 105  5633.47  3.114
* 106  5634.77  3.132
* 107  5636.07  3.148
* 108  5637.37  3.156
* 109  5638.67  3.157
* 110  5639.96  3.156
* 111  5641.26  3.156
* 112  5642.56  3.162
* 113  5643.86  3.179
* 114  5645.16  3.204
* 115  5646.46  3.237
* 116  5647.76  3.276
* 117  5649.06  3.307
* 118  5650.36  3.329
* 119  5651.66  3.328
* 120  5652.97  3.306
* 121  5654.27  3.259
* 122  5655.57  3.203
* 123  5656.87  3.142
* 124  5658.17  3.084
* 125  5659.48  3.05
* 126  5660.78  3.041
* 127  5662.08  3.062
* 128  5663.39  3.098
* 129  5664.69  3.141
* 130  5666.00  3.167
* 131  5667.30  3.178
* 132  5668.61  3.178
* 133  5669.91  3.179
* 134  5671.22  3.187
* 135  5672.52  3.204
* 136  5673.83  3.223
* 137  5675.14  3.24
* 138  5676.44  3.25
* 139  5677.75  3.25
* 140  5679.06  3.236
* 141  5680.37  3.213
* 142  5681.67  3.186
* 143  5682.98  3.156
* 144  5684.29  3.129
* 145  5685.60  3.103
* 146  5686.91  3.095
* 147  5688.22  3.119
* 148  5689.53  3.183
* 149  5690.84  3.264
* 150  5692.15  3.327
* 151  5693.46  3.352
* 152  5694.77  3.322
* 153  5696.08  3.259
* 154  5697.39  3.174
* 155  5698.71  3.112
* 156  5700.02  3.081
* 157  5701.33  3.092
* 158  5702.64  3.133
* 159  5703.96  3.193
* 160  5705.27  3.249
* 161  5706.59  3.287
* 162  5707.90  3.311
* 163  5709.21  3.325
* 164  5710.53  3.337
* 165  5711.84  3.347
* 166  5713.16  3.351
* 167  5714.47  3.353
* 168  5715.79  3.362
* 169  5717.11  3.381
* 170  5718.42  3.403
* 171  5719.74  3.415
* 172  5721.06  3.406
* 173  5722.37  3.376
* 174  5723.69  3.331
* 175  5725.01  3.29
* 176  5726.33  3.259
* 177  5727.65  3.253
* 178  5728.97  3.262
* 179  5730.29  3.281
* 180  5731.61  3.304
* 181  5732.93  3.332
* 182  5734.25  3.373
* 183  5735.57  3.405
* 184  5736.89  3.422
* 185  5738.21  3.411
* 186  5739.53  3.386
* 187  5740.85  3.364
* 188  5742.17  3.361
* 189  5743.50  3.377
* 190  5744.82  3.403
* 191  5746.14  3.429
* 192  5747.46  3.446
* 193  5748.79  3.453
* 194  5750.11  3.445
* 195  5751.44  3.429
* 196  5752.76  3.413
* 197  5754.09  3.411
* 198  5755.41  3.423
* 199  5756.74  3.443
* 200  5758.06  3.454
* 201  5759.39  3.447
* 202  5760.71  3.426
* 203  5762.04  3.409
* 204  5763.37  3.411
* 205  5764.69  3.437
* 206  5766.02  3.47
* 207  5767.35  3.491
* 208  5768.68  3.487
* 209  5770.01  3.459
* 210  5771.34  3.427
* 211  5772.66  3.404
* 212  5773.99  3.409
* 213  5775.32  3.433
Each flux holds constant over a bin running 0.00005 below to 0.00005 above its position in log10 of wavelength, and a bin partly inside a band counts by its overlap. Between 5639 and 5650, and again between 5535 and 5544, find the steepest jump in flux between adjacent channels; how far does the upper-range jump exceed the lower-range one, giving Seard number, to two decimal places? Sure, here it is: 0.00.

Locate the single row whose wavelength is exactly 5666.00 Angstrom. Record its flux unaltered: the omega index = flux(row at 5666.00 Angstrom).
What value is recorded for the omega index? 3.167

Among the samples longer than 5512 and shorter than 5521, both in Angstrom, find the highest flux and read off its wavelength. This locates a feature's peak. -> 5520.47 Angstrom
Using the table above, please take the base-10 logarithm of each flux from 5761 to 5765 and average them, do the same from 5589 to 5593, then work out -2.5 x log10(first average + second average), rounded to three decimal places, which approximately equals 0.049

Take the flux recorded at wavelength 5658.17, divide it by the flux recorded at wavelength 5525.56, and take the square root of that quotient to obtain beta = 1.01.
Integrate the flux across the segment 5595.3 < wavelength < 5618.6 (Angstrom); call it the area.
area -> 66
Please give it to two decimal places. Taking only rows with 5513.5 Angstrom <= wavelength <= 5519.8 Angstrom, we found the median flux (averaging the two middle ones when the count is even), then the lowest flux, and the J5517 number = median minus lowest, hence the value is 0.13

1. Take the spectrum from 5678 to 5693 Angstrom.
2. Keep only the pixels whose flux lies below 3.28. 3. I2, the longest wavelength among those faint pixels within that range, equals 5690.84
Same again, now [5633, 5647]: 5646.46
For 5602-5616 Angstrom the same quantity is 5615.34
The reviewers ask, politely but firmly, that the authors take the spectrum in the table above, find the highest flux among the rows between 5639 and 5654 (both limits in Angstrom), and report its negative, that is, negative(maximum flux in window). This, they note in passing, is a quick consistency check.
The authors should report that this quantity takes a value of -3.33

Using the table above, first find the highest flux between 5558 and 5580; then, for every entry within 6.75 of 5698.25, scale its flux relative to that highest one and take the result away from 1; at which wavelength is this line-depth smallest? 5693.46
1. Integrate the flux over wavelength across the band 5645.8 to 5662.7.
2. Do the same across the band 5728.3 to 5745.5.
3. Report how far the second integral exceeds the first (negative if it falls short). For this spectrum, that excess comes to 4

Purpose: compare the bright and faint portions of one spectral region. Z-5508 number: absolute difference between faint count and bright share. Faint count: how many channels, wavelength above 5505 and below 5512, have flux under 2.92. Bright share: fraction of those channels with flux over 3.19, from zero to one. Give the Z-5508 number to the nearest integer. 4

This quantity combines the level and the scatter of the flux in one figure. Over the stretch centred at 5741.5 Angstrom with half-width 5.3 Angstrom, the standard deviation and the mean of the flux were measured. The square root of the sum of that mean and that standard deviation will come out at 1.85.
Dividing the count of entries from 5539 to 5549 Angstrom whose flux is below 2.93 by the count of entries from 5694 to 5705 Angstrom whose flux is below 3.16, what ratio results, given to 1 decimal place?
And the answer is 1.5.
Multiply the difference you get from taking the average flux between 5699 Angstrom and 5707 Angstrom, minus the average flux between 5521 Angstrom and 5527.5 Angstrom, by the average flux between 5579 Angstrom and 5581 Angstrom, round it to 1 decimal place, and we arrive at 0.3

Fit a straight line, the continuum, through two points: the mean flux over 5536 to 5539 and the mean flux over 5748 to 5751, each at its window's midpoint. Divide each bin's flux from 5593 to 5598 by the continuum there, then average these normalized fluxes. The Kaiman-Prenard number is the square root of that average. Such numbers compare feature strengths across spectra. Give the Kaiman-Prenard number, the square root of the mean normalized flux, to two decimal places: 0.94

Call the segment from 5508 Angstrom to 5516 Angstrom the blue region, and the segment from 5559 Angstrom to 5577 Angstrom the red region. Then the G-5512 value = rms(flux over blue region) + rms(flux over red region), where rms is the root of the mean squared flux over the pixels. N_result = 5.6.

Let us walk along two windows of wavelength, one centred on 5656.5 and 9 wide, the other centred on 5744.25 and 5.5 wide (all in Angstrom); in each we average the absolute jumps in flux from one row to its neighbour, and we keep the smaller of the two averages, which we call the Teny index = 0.023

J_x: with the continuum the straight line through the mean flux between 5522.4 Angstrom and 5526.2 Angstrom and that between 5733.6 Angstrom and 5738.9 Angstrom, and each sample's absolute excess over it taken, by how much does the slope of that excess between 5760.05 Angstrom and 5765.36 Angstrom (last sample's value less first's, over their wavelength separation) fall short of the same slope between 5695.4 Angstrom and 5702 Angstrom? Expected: 0.03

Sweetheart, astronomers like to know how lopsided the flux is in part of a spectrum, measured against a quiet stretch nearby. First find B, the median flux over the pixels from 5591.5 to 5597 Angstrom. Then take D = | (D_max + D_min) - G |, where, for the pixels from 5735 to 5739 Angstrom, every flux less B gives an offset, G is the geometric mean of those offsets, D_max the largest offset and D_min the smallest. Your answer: 0.72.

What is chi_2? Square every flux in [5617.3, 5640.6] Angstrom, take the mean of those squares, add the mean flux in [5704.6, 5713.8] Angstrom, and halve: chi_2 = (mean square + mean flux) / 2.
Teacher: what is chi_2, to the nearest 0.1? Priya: 6.3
